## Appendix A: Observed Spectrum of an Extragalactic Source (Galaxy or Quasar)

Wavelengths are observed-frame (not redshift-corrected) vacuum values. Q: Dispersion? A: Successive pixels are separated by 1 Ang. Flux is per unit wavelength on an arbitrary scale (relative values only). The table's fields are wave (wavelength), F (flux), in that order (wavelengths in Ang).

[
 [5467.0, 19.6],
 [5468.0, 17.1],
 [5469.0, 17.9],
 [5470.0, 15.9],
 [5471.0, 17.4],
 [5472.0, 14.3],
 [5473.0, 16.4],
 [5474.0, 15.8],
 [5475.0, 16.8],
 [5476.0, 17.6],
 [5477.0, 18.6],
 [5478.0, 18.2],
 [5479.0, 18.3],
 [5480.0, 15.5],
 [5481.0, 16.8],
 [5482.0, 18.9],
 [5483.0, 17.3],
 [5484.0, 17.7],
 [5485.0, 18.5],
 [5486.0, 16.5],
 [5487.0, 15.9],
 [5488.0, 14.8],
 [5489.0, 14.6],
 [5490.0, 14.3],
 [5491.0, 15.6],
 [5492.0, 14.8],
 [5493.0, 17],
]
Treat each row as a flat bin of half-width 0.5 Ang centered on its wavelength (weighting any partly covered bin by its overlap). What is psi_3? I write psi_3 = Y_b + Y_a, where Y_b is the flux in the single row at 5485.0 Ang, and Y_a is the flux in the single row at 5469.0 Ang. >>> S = 36.4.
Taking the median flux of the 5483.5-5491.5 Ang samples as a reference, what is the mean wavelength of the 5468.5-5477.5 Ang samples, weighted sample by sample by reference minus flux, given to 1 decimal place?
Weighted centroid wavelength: 5473.9 Ang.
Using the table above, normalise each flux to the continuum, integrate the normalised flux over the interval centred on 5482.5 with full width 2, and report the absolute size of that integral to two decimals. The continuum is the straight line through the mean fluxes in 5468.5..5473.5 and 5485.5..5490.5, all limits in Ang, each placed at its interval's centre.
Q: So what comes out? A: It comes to 2.32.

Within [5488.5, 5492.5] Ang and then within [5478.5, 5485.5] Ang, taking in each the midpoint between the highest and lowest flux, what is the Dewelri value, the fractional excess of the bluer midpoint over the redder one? 0.15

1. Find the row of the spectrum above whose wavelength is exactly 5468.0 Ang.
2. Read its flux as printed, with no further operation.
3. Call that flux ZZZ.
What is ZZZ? 17.1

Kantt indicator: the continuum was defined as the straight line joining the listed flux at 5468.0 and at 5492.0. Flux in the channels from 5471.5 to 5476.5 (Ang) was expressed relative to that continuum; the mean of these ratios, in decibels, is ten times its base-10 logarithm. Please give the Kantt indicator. -0.1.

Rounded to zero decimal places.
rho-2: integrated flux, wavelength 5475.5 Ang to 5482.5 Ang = 124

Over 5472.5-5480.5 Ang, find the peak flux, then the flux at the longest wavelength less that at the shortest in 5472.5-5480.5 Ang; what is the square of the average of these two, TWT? 78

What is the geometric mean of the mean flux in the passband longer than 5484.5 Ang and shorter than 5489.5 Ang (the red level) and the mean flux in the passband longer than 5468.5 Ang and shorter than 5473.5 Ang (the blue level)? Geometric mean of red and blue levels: 16.2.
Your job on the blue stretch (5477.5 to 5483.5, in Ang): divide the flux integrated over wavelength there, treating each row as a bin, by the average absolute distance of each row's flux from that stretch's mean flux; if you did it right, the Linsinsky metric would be 109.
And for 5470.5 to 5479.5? 142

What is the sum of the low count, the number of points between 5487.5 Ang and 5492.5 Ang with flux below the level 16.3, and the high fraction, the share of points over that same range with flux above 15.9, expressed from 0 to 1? 5.0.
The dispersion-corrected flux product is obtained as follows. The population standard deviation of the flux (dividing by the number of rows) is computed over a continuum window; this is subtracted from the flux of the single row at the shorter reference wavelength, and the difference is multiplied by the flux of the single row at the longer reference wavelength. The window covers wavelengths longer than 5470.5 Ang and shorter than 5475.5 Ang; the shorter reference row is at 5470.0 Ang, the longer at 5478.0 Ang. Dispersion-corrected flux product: 270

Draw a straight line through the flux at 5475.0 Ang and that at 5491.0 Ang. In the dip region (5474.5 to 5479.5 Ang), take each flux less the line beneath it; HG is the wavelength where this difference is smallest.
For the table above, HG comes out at 5475.0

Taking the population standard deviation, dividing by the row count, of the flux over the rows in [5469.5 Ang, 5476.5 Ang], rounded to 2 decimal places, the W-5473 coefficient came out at 1.04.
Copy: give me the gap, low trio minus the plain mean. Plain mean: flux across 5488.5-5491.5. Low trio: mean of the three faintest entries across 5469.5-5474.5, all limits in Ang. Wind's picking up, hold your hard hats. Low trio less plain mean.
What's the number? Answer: 0.5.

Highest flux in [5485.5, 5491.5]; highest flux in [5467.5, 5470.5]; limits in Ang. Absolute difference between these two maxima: 1.4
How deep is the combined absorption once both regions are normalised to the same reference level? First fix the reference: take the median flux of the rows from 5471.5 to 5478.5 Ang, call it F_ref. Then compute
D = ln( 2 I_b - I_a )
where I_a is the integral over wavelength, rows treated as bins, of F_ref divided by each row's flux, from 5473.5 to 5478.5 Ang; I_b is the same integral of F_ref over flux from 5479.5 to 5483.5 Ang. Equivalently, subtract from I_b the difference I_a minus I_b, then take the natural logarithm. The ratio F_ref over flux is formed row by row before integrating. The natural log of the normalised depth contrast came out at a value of 1.1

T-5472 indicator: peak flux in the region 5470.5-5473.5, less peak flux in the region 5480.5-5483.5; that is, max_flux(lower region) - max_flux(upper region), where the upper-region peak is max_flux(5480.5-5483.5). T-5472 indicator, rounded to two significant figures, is -1.5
